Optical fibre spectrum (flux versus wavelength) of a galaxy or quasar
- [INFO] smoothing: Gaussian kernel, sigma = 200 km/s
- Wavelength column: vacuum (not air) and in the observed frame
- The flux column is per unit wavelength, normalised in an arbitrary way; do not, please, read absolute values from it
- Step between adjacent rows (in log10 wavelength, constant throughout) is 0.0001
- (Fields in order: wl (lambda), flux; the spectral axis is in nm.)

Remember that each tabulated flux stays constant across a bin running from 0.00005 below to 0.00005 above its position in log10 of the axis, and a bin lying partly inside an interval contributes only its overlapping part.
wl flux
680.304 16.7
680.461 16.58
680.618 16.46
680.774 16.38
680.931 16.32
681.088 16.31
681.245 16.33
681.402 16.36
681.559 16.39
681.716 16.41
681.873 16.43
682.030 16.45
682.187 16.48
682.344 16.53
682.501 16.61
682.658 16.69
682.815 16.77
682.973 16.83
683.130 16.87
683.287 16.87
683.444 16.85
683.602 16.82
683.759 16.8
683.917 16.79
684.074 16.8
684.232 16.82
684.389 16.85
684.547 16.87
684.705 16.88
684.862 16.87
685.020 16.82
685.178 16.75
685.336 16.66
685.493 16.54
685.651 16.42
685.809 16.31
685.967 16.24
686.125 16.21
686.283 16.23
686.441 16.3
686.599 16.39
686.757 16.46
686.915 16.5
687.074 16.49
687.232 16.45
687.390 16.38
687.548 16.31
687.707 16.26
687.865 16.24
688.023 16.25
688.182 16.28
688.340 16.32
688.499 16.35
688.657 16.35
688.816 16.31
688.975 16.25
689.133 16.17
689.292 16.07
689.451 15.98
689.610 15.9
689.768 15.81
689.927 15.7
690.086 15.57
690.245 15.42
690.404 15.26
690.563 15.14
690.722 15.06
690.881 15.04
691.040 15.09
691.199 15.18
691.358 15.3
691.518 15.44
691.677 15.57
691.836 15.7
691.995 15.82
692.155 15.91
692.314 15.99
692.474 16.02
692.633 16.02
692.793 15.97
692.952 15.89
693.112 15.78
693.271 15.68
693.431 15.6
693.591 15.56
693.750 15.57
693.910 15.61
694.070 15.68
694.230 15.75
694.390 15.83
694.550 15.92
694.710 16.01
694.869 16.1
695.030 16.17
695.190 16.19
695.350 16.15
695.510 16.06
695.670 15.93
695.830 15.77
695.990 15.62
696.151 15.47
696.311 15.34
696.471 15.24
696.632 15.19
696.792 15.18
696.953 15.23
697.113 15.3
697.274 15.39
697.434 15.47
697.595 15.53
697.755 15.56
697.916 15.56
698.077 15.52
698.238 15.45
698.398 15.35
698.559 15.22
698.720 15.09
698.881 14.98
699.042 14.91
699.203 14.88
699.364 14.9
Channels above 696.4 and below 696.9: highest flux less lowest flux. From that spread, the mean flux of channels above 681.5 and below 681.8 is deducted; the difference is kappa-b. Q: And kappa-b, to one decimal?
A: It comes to -16.3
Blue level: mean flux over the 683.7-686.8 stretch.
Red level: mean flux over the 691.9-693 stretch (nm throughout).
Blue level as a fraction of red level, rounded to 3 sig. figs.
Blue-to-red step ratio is 1.04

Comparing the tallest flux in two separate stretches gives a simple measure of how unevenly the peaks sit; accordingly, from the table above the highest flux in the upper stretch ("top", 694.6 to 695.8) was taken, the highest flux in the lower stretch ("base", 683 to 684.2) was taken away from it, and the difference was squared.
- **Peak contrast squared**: 0.46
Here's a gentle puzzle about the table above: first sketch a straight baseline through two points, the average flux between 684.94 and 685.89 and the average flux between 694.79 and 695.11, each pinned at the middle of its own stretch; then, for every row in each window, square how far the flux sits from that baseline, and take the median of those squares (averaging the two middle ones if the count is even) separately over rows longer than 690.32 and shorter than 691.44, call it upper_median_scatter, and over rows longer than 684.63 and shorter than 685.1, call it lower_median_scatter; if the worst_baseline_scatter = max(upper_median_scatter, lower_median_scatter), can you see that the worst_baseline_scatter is 1.4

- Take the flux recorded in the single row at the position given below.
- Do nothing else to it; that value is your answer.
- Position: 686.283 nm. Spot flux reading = 16.23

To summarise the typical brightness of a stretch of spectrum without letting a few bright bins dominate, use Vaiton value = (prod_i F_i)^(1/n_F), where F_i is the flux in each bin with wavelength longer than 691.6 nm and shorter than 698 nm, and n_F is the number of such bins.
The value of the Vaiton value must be 15.7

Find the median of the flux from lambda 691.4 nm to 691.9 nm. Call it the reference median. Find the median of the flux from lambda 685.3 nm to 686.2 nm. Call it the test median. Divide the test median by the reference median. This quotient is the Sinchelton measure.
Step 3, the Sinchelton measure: 1.05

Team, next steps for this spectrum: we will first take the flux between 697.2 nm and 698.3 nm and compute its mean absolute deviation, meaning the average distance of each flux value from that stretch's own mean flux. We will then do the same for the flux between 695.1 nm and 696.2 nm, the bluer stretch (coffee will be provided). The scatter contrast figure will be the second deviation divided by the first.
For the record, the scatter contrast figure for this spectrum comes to 4.4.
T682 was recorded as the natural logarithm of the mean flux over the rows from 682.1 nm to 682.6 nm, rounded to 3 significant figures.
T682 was 2.81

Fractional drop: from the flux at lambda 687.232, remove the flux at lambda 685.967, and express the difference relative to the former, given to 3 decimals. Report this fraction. 0.013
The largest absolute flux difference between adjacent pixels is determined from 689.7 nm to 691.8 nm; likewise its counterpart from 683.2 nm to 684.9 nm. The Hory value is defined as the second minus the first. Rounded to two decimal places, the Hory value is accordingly -0.13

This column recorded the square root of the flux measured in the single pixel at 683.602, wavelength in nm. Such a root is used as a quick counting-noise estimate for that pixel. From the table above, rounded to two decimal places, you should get 4.10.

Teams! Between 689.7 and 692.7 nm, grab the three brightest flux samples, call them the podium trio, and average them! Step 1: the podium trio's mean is 16.0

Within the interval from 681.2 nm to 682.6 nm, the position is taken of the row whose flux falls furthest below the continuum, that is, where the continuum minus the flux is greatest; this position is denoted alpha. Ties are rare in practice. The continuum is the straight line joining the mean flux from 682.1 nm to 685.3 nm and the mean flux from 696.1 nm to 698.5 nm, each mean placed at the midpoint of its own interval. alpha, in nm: 681.245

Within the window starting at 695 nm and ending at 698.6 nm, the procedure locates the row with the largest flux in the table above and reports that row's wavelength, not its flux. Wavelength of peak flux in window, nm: 695.190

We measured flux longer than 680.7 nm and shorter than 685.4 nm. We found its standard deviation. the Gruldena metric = 0.21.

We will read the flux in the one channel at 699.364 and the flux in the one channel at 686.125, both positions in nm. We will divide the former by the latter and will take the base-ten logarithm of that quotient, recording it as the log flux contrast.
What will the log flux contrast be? -0.037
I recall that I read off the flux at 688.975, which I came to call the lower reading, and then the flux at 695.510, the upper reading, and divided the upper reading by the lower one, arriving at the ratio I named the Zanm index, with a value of 0.99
